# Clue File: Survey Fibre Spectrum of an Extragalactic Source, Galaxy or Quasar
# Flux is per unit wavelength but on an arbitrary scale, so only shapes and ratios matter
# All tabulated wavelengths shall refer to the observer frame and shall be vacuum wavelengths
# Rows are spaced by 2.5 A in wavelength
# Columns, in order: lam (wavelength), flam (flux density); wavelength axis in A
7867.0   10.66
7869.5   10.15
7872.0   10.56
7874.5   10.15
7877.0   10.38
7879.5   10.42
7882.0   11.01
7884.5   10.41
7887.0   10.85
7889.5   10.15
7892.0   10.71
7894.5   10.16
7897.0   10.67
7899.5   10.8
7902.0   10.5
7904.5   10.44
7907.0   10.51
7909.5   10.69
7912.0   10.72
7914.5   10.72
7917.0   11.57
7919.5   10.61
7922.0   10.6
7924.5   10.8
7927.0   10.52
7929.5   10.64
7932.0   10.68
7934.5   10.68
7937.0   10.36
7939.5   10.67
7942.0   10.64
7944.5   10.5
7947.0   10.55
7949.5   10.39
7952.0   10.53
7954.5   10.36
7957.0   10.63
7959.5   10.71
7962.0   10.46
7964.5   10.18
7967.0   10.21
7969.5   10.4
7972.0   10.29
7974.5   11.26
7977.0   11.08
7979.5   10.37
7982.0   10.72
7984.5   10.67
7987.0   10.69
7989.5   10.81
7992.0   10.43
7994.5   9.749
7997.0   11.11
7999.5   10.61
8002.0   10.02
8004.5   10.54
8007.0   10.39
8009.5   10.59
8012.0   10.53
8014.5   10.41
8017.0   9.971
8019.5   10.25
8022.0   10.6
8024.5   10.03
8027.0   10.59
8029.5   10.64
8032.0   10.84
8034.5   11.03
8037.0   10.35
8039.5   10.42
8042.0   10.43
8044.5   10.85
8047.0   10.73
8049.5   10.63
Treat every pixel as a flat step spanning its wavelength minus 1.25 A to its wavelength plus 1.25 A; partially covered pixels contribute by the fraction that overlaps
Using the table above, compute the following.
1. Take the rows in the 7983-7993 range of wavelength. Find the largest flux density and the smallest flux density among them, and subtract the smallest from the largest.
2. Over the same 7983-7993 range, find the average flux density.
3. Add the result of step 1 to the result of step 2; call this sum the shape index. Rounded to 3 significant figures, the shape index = 11.0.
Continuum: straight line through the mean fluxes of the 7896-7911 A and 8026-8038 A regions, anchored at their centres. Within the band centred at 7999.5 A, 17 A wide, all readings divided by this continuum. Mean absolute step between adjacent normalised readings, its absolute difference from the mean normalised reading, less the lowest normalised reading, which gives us 0.0019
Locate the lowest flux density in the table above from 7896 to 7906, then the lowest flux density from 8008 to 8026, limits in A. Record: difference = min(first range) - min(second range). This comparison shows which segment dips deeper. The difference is 0.5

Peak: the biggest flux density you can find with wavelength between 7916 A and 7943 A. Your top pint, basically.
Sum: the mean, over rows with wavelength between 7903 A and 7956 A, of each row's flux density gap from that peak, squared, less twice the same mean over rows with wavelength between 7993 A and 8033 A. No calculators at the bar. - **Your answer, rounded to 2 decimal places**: -1.89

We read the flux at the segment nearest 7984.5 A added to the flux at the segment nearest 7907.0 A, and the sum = 21.2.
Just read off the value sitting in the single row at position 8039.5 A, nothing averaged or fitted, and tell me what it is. 10.42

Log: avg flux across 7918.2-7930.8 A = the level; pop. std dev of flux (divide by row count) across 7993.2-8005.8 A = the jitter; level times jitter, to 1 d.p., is 5.1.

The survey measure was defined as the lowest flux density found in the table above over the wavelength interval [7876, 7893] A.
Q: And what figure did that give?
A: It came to 10.15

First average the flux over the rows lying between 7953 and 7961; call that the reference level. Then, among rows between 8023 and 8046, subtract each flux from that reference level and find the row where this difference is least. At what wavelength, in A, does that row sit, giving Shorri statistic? 8034.5 A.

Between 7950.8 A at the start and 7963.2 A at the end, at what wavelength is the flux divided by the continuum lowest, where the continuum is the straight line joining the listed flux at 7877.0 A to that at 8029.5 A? 7954.5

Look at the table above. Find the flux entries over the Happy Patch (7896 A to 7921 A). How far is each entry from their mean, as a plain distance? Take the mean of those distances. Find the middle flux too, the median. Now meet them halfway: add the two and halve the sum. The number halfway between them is 5.43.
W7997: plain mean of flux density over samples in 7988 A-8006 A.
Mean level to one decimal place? 10.5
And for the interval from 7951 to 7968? 10.4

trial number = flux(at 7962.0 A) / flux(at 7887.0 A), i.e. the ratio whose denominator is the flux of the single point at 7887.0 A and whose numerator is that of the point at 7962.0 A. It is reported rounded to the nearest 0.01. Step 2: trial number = 0.96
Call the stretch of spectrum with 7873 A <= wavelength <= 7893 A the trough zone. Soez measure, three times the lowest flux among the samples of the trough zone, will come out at 30.45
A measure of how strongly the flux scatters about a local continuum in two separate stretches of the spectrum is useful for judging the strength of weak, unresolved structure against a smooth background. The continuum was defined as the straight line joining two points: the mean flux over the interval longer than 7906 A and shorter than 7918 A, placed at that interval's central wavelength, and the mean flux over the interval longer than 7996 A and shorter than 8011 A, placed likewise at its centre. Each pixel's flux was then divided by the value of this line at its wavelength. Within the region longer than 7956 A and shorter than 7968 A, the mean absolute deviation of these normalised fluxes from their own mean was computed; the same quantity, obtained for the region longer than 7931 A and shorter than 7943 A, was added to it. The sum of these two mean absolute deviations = 0.026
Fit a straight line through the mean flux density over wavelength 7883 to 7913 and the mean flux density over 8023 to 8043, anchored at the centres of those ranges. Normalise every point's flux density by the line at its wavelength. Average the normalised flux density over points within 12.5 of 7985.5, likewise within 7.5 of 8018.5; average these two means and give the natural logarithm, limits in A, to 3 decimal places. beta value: -0.005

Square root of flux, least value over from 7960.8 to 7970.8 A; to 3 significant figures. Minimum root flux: 3.19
